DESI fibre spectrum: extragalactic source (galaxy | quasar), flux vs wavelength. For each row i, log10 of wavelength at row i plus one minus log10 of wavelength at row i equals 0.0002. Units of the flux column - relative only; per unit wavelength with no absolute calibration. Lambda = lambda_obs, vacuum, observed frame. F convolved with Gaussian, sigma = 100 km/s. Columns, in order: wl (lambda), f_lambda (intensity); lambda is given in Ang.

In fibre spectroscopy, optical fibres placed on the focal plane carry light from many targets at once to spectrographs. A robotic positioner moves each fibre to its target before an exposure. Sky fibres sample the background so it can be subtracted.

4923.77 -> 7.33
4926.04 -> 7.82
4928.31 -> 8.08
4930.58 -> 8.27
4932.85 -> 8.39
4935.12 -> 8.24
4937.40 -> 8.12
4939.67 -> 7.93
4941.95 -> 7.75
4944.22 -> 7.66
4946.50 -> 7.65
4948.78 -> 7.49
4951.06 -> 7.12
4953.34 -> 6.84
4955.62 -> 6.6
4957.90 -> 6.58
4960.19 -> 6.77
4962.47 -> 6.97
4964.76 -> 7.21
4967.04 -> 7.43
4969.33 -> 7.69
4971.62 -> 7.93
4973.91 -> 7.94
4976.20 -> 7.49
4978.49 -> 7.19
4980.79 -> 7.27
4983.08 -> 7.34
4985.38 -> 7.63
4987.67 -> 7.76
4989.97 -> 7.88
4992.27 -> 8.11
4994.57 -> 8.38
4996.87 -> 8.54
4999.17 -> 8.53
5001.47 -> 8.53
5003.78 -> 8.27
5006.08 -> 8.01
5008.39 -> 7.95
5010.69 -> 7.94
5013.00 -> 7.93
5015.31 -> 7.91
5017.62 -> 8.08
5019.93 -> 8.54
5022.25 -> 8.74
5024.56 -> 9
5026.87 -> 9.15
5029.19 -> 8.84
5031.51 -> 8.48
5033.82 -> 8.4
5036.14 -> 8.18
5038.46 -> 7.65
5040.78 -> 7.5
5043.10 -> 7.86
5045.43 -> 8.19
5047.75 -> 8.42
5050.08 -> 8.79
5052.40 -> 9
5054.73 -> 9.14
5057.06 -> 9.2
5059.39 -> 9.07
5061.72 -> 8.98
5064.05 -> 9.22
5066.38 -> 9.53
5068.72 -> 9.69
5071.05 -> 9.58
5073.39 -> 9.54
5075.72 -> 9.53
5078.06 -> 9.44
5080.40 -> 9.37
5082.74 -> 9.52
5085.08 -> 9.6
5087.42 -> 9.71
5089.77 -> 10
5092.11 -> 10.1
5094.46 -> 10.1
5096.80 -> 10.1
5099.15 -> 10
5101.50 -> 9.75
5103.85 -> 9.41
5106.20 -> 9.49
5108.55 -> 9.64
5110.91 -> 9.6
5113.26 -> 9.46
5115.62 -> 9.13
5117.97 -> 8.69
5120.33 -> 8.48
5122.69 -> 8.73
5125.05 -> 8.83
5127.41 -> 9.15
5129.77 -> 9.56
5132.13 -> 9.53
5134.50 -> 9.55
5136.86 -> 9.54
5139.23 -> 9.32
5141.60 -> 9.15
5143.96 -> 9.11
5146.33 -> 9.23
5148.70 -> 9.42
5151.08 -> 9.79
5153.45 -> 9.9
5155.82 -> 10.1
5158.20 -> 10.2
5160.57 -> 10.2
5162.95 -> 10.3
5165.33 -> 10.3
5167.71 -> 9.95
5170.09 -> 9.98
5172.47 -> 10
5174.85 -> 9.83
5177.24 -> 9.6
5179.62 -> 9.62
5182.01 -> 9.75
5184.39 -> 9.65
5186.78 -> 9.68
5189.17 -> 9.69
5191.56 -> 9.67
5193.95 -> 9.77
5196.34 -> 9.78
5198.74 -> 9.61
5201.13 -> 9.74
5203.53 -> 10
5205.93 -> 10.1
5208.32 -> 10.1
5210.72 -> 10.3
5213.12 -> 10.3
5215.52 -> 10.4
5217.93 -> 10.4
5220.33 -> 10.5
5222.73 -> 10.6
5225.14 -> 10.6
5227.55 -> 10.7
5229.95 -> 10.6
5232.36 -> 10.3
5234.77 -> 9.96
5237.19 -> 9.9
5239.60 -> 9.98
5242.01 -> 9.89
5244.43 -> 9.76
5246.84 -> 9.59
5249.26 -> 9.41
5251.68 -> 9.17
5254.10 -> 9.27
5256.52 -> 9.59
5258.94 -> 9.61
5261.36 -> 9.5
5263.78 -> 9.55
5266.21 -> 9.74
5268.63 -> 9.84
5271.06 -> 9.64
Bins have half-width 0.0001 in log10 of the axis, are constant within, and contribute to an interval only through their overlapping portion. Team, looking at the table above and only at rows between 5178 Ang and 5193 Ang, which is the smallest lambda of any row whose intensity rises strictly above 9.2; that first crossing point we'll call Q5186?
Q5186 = 5179.62 Ang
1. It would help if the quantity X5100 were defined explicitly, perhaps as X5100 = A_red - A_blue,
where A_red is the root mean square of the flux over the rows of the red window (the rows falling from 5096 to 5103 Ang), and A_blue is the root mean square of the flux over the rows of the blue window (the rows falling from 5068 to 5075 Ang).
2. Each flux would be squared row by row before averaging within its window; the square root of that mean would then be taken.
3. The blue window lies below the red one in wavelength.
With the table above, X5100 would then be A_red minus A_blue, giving 0.35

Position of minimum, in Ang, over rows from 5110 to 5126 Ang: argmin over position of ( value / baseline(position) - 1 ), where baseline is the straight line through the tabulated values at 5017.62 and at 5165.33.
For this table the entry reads 5120.33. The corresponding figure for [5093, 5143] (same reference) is 5120.33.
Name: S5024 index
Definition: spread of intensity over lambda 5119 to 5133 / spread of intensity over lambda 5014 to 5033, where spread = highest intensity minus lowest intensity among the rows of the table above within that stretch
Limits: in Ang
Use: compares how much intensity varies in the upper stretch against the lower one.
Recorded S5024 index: 0.87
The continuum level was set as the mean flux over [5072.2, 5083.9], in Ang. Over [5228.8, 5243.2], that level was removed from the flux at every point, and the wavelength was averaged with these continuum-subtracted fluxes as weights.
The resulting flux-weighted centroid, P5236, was 5234.5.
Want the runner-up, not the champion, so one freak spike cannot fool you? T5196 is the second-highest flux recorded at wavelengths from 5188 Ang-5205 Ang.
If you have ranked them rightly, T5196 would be 9.78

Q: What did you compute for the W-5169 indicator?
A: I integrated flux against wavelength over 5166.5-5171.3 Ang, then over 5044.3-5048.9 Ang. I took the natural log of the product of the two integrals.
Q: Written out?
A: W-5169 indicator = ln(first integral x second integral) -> 7.51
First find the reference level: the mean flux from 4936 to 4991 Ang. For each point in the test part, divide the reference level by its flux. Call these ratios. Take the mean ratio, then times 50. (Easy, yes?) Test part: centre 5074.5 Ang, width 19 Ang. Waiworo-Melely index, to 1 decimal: 39.0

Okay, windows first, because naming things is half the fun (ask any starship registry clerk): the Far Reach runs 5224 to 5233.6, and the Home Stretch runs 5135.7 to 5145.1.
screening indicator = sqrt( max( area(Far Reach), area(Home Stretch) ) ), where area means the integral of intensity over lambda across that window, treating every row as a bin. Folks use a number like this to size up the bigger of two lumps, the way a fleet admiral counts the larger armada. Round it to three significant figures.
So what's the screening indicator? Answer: 10.1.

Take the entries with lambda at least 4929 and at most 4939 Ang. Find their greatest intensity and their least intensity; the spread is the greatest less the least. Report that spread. 0.3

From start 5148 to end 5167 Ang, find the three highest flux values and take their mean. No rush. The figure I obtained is 10.3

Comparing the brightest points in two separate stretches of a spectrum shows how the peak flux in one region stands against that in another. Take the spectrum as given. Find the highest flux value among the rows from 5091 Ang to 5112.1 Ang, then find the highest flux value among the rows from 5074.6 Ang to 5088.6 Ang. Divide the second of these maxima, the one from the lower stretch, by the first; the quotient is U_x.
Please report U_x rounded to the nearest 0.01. 0.96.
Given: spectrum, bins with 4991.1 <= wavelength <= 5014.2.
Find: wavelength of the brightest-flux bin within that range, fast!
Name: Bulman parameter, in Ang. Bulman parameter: 4996.87 Ang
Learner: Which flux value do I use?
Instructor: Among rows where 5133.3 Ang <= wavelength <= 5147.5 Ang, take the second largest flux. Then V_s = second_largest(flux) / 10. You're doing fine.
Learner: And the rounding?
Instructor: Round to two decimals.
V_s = 0.95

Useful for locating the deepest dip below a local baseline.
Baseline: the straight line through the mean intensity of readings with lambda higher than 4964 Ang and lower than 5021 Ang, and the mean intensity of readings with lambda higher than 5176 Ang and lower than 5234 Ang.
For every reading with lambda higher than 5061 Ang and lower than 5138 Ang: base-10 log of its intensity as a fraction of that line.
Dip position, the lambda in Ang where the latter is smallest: 5120.33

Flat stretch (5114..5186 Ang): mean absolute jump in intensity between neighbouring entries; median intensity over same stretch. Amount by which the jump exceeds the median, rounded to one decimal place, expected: -9.4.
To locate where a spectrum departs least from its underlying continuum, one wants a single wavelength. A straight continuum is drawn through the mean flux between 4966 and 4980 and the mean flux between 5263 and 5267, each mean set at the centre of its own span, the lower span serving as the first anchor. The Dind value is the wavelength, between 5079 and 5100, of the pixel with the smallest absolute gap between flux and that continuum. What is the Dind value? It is 5080.40 Ang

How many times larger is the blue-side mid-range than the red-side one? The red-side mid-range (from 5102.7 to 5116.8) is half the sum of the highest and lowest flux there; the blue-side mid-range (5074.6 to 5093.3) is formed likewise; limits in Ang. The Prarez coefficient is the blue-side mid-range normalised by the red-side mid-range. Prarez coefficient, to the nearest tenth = 1.0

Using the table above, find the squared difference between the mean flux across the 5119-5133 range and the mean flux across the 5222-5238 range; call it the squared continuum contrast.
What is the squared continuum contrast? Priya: 1.8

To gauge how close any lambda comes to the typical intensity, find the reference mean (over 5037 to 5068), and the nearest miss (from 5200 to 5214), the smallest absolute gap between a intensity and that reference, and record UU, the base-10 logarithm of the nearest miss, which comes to 0.0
